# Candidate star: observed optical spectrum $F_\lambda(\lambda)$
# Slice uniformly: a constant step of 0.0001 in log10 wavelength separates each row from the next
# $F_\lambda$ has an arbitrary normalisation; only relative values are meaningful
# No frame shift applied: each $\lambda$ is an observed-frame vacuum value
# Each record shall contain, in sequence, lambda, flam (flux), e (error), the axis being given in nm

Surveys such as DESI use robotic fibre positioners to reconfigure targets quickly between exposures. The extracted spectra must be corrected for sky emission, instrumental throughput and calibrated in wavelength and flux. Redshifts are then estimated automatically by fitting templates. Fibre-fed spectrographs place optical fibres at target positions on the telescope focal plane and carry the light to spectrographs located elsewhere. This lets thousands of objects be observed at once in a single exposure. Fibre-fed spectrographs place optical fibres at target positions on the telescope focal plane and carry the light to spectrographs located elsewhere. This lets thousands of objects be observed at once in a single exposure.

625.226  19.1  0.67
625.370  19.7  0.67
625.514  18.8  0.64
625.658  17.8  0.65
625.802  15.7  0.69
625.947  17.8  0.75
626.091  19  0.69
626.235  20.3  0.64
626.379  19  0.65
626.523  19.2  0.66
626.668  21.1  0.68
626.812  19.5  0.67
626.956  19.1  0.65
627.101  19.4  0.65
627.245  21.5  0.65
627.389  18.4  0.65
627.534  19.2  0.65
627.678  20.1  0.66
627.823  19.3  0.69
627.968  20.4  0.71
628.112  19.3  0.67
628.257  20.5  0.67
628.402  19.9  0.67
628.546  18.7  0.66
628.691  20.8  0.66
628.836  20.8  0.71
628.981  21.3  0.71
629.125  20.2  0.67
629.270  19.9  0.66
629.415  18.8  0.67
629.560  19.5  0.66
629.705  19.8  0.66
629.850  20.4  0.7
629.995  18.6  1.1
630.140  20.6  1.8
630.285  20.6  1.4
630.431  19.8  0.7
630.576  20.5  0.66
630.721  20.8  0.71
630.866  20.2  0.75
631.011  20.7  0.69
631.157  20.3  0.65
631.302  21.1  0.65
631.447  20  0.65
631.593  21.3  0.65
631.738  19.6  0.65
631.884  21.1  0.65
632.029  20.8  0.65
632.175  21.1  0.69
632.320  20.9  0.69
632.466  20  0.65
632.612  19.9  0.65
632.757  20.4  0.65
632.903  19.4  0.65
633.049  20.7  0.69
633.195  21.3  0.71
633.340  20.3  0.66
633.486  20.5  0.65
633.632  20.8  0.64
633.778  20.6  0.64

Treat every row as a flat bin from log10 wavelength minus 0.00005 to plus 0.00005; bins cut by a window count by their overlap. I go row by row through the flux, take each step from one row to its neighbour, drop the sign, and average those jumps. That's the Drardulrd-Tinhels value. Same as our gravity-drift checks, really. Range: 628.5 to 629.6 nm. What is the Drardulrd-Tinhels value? 0.83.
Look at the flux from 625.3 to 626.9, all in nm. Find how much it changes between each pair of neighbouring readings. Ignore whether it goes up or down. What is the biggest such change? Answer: 2.1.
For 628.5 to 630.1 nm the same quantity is 2.1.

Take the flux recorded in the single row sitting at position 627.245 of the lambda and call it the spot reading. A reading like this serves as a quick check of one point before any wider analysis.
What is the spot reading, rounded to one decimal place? 21.5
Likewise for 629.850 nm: 20.4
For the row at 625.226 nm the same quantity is 19.1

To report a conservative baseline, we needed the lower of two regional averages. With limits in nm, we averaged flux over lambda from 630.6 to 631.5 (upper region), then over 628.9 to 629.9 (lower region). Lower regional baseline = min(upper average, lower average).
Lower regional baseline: 20.0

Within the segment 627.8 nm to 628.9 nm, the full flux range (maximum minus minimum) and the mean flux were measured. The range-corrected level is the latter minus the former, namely 17.9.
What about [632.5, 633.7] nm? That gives 18.5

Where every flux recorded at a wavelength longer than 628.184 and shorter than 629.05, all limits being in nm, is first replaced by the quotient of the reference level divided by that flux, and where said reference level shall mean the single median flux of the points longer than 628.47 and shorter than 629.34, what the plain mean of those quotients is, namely 1.01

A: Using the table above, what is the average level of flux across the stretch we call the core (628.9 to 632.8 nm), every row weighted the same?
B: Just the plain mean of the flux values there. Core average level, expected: 20.3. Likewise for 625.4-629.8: 19.5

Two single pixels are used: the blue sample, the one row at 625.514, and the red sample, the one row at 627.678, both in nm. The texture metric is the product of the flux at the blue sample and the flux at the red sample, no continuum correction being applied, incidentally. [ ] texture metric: 378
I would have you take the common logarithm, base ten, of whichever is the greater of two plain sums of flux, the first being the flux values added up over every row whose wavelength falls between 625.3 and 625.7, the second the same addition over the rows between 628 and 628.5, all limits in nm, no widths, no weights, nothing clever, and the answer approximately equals 1.78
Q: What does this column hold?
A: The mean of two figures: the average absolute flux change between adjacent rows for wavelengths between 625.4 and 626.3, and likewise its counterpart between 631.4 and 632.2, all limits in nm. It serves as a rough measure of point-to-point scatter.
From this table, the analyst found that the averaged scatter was 1.3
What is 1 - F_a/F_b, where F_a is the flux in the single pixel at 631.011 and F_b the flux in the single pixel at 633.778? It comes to 0.00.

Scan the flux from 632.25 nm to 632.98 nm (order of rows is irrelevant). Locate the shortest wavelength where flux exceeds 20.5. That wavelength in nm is 632.320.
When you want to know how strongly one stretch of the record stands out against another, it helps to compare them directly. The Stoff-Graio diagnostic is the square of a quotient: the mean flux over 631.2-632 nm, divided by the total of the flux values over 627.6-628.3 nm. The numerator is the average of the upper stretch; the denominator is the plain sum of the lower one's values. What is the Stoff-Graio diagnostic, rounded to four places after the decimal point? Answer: 0.0429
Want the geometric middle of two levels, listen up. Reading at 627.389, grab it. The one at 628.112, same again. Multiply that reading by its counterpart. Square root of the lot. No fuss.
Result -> 18.8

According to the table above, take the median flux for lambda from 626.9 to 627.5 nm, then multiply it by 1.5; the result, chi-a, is 28.9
